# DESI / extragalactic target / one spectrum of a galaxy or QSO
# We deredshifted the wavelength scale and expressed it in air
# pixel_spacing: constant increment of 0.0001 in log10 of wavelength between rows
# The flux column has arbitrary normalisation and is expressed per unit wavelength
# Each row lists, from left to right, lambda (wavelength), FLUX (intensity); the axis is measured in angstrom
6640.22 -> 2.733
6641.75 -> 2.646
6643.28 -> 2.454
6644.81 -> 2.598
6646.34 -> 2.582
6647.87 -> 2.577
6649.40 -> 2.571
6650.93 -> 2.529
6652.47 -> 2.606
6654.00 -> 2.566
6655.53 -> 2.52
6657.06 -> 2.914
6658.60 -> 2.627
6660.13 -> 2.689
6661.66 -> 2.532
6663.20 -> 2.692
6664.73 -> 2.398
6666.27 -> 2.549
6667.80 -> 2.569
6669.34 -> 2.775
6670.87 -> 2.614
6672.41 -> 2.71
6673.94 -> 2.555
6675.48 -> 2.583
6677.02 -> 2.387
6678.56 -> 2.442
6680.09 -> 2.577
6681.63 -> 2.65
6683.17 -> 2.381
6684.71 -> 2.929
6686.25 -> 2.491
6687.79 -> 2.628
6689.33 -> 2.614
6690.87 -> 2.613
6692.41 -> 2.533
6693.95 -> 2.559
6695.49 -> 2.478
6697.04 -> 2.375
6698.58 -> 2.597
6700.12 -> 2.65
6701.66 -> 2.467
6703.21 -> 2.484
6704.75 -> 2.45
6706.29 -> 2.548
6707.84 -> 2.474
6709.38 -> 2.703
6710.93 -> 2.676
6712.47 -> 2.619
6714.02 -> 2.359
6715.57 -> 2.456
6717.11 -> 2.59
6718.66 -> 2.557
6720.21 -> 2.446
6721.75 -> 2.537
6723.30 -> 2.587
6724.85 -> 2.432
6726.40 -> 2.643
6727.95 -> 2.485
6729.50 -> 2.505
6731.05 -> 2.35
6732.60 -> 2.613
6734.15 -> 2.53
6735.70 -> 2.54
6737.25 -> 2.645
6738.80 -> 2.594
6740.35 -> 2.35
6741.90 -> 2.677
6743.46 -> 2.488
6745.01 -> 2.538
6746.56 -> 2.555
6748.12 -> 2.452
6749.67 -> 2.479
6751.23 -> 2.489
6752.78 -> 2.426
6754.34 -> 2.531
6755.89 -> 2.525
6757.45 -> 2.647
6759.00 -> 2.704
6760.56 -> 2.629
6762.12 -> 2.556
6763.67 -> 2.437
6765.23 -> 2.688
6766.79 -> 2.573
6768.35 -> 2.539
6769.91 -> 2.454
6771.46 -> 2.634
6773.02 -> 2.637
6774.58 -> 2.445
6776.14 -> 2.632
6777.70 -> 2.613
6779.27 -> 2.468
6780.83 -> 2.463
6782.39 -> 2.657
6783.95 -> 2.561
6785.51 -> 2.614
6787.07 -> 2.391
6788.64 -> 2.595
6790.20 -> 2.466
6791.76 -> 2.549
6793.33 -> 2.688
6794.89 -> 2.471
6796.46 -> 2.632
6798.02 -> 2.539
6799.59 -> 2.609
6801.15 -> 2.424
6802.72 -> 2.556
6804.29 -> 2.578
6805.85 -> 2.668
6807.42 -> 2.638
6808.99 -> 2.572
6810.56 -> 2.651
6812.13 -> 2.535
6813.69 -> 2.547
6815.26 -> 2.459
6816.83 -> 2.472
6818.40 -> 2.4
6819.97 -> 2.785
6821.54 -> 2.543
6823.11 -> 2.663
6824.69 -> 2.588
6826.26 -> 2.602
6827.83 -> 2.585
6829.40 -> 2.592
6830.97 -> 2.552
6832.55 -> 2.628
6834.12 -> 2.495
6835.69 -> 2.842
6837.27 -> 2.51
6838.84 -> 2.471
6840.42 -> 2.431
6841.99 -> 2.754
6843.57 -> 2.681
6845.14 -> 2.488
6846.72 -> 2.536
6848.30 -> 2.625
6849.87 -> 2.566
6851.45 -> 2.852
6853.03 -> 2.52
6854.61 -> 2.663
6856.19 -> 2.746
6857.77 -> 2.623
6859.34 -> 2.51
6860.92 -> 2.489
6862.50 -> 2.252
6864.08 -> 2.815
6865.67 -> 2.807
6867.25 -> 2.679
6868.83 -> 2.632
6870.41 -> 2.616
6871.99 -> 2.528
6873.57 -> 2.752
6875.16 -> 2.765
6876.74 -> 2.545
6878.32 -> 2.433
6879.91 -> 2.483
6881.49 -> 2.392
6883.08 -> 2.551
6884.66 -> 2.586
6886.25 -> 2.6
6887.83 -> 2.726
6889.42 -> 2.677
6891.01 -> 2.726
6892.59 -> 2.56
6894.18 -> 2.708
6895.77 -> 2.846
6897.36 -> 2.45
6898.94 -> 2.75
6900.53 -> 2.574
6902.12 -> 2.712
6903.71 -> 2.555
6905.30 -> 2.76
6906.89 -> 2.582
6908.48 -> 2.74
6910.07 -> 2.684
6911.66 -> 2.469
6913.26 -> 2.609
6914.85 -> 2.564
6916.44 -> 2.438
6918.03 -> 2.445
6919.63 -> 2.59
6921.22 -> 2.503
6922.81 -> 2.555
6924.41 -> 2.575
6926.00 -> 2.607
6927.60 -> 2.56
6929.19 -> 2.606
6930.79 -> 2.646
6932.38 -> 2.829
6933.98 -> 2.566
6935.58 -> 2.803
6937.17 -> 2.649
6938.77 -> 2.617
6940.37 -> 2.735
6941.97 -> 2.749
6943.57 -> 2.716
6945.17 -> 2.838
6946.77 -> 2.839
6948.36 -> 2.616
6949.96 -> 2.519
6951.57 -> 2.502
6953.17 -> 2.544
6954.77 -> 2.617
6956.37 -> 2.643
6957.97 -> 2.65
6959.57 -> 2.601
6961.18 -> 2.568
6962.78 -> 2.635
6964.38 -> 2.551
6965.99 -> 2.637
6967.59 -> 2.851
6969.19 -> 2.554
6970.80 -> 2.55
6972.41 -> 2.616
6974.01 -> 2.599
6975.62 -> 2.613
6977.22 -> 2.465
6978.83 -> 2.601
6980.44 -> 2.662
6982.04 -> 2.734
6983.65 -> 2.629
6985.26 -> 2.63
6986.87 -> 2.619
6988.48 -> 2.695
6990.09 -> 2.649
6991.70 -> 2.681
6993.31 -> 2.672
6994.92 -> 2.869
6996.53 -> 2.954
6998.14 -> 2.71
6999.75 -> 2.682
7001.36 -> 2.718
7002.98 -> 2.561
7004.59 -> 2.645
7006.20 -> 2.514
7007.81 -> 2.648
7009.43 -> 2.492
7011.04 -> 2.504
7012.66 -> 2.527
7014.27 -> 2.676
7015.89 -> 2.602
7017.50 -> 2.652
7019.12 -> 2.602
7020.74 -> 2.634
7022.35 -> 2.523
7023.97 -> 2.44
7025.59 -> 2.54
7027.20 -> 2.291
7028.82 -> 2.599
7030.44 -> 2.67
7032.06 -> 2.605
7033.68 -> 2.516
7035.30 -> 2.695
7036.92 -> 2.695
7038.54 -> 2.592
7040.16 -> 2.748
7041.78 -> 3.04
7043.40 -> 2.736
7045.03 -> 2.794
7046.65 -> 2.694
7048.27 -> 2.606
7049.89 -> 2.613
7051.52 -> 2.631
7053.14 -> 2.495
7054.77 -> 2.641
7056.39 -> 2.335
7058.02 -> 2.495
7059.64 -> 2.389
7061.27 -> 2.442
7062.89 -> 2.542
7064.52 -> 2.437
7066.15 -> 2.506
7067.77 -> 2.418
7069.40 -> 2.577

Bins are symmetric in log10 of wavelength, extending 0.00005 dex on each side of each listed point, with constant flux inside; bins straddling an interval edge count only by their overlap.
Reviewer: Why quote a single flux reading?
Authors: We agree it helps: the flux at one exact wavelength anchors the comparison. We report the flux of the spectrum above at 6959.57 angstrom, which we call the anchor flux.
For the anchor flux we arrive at 2.601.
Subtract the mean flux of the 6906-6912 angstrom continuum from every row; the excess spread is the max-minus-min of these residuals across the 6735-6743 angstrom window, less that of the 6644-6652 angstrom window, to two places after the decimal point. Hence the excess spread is 0.26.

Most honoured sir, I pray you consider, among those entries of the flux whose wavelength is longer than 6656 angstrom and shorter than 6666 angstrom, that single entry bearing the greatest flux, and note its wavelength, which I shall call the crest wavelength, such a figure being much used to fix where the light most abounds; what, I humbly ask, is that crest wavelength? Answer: 6657.06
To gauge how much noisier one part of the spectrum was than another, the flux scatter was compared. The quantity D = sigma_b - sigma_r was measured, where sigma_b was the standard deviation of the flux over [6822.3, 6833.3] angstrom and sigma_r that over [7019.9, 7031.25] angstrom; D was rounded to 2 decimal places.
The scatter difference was -0.09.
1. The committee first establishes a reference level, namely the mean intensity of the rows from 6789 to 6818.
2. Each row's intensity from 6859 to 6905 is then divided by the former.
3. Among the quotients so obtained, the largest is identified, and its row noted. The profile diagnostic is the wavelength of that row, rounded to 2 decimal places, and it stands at 6895.77 angstrom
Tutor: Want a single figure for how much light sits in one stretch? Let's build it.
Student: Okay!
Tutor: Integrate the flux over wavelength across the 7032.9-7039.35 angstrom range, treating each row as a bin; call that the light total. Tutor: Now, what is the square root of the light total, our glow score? 4.12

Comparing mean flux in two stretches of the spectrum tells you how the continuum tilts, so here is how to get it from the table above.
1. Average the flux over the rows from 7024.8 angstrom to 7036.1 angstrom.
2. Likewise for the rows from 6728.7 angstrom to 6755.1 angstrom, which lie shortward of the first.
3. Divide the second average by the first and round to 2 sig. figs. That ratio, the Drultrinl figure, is 0.98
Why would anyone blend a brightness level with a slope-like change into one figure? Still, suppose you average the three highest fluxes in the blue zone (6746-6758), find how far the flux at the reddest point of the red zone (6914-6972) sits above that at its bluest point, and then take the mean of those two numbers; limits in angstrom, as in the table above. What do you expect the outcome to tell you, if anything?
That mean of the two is 1.28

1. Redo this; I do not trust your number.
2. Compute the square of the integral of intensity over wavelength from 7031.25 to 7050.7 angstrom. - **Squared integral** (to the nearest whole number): 2748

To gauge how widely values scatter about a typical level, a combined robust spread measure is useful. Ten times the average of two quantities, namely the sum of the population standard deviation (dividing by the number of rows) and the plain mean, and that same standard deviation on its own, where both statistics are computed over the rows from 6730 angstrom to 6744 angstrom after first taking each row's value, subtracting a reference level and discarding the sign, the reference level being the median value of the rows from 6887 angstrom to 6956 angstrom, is 1.45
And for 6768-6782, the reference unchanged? 1.11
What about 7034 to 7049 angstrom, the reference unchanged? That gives 1.79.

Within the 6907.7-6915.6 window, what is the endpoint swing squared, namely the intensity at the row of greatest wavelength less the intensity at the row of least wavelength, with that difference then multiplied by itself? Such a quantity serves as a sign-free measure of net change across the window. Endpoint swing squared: 0.031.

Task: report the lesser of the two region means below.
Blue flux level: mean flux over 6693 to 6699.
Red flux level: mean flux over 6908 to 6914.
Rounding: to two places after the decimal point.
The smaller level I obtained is 2.50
